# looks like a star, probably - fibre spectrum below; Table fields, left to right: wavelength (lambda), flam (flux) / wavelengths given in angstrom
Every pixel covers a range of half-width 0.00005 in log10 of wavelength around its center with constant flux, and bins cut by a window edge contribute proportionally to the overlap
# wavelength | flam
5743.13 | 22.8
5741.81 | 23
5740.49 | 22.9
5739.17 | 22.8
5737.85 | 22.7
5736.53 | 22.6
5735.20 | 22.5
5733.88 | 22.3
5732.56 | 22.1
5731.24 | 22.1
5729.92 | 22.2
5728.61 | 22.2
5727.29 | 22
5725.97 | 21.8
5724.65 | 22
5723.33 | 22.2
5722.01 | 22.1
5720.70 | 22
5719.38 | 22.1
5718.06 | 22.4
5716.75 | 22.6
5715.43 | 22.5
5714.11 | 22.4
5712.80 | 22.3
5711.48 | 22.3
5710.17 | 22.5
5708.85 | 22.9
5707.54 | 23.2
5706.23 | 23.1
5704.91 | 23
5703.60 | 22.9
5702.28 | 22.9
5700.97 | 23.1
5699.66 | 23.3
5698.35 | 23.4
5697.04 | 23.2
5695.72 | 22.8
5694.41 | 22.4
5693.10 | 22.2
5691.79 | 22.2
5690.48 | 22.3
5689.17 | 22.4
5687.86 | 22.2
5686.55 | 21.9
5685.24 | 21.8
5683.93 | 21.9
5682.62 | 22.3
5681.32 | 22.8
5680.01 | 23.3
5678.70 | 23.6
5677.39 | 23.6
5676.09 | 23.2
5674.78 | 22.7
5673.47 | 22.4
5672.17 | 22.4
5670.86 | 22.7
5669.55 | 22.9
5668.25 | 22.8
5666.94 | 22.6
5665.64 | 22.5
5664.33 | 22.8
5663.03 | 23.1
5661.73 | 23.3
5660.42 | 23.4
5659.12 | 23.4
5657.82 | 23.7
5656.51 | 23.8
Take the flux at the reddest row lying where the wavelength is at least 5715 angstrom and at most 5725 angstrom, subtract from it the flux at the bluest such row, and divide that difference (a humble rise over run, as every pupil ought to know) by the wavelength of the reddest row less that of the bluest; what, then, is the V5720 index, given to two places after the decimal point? -0.05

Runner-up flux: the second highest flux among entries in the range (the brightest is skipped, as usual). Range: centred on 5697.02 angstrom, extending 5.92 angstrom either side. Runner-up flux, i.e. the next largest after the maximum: 23.3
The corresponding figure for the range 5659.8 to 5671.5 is 23.3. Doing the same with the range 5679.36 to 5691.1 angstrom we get 22.8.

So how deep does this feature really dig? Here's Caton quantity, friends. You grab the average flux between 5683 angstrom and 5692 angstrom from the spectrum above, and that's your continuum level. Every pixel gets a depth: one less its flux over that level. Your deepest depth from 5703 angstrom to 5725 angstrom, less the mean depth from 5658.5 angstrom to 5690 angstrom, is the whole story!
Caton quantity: 0.034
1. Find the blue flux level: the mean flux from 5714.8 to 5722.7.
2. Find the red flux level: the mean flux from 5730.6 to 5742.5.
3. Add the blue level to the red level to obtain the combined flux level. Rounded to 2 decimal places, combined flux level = 44.84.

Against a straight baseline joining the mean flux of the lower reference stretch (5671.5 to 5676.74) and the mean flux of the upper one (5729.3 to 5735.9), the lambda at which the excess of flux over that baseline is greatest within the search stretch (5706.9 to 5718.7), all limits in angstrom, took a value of 5707.54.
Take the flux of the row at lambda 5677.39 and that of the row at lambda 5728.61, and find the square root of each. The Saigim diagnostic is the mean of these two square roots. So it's 4.785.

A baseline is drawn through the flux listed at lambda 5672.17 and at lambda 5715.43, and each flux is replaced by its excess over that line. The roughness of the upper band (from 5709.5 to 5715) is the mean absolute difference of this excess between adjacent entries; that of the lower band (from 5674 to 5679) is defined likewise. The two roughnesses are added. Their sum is 0.40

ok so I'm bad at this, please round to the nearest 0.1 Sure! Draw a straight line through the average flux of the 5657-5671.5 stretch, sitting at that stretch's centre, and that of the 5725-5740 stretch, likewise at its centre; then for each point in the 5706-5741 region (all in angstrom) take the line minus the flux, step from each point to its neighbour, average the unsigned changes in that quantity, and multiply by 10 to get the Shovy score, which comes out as 1.5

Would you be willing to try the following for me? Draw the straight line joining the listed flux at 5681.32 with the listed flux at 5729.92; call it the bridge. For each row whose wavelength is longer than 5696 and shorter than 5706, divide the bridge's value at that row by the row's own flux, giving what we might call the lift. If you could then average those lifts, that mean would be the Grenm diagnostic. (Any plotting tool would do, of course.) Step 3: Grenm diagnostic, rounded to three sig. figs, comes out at 0.976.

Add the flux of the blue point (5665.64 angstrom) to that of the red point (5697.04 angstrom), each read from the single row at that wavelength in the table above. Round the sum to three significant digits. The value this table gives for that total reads 45.7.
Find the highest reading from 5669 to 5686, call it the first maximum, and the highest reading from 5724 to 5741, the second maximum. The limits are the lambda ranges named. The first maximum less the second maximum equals 0.70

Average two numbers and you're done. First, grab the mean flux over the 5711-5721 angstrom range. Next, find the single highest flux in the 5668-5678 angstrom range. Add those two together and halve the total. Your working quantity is 23.0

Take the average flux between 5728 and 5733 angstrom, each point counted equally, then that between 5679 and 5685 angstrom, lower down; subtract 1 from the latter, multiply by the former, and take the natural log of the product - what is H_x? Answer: 6.17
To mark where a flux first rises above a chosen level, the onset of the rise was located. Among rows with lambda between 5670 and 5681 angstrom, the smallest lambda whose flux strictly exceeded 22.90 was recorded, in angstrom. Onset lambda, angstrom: 5676.09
